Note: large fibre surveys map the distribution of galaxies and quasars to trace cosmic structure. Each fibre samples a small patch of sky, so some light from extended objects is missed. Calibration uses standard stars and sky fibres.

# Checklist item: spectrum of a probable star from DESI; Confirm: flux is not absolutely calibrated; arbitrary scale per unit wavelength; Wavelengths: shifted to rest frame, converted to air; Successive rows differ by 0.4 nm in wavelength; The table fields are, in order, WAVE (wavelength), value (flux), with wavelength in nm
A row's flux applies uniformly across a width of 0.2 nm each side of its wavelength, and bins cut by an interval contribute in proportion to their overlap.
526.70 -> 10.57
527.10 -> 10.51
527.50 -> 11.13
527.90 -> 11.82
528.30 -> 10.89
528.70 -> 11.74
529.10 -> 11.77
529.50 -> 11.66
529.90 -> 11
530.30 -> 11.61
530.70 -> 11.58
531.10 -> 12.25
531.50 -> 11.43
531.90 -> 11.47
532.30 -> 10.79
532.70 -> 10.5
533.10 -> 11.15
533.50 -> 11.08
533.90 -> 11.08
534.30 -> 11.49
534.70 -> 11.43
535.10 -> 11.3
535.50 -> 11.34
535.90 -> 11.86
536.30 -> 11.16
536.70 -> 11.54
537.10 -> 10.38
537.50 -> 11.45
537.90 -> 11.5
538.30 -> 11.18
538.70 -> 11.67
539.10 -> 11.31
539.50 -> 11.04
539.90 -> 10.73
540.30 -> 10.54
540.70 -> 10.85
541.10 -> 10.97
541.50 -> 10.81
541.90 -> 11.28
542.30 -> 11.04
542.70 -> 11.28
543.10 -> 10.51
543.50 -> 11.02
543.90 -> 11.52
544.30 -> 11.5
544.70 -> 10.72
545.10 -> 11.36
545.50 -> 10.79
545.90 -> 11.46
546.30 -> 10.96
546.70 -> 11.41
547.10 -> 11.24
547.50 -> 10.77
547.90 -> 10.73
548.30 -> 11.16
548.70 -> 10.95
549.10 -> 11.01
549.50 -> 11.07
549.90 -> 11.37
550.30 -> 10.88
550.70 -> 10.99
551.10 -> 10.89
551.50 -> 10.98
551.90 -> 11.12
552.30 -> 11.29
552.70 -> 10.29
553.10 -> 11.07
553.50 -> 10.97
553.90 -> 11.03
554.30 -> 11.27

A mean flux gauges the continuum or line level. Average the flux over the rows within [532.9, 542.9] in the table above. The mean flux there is 11.2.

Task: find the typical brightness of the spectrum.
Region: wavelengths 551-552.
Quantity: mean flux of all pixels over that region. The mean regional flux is 11.0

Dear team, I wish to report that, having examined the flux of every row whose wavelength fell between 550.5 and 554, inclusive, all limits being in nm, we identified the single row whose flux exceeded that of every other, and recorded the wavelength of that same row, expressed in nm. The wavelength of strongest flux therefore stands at 552.30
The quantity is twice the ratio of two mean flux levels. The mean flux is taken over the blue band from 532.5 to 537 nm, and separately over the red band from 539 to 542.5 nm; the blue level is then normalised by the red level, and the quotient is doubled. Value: 2.06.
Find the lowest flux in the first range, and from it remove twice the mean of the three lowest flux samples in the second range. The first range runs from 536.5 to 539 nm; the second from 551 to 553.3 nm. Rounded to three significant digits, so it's -11.1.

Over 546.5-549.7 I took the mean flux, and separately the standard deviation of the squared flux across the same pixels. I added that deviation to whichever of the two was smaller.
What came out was 10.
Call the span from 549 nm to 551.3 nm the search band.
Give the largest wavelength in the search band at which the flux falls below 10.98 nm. 551.10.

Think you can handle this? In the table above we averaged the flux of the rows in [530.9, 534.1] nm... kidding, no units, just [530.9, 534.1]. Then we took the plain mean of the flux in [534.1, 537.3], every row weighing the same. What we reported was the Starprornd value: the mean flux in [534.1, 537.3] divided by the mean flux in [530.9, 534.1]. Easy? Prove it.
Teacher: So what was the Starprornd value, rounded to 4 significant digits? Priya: 1.008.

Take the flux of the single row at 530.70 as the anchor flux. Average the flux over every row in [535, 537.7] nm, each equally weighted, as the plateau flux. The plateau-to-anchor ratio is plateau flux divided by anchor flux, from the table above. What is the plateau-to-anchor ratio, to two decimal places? 0.97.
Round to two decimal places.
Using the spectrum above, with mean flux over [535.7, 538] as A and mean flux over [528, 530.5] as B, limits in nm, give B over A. 1.01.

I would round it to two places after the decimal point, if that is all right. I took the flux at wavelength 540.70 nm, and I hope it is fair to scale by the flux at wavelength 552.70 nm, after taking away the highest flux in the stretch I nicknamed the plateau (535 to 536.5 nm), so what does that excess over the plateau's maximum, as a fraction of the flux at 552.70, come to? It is -0.10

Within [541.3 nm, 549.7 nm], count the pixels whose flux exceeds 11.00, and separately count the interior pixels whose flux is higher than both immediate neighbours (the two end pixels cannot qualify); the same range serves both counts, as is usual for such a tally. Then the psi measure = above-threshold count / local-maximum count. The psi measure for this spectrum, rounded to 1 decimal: 1.9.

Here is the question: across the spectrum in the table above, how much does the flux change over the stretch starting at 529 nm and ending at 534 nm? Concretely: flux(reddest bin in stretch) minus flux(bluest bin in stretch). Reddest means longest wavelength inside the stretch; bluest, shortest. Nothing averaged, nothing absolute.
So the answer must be -0.69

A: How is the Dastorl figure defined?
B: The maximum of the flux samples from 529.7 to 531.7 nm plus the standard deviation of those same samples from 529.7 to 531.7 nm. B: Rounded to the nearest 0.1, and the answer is 12.7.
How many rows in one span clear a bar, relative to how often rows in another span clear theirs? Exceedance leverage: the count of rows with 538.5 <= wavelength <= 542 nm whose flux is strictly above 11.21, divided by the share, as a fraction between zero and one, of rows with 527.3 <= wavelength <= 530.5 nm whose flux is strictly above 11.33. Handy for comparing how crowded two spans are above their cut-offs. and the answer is 4.8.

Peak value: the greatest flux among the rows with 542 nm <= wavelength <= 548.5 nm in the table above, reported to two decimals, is 11.52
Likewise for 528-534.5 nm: 12.25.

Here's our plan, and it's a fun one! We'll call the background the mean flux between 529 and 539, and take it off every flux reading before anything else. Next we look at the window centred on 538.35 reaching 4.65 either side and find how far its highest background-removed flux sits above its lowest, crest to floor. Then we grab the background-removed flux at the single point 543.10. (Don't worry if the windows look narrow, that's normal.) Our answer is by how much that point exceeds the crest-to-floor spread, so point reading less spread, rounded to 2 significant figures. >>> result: -2.3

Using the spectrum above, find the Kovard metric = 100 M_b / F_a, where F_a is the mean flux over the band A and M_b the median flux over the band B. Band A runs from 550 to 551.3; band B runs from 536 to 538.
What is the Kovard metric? 105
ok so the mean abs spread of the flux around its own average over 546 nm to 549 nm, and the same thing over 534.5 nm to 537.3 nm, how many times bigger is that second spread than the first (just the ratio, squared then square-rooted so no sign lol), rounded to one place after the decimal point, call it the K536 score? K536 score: 1.4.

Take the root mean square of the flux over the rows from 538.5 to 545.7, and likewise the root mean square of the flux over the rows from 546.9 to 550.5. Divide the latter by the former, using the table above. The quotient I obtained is 0.997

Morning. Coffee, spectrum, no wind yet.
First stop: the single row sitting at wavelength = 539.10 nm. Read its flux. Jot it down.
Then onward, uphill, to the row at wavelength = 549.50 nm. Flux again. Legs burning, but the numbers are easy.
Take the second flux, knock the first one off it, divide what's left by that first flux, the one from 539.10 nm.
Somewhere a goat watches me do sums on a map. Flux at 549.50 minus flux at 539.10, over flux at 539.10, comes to -0.021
